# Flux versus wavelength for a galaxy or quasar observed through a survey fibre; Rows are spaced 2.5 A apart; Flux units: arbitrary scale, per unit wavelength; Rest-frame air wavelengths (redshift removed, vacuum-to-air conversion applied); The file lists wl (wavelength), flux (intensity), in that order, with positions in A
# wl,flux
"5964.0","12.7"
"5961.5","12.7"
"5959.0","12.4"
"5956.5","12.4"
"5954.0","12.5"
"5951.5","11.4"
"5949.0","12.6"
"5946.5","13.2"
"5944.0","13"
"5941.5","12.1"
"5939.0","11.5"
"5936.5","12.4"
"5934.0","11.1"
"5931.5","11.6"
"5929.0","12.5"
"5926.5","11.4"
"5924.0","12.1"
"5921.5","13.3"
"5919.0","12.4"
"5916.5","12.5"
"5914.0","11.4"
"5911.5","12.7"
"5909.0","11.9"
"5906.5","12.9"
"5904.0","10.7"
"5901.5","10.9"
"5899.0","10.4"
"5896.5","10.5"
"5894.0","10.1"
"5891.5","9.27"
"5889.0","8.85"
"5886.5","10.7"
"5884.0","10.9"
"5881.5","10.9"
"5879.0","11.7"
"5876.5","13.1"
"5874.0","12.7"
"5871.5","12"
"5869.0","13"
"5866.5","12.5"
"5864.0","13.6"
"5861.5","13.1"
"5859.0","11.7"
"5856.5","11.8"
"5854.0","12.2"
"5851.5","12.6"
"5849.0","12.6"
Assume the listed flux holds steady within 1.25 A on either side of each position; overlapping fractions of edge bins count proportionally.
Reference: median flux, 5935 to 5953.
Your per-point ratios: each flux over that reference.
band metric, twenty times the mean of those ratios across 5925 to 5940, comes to 19.0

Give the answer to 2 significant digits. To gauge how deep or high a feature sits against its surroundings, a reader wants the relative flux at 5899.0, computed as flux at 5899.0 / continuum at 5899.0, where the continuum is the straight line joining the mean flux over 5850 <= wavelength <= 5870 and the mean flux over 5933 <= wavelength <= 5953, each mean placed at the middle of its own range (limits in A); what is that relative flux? 0.84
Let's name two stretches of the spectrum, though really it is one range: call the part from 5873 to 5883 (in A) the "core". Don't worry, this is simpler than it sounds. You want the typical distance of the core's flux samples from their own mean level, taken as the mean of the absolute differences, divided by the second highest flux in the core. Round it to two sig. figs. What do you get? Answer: 0.063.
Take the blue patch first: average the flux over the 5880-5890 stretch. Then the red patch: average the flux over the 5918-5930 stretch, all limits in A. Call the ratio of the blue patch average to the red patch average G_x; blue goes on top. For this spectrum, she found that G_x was 0.84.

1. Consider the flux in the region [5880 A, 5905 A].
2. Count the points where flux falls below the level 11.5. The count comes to 10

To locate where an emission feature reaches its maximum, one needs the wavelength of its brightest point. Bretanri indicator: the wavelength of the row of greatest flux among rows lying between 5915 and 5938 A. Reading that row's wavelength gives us 5921.5 A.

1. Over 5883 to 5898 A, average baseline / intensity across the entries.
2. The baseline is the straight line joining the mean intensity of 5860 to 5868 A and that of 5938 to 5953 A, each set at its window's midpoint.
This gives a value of 1.28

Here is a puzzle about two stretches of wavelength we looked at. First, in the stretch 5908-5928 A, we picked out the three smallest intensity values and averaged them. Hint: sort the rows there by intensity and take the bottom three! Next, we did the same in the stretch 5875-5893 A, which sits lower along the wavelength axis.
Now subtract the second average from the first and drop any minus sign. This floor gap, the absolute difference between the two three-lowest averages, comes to 2.0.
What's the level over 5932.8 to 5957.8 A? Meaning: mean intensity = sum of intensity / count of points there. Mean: 12.2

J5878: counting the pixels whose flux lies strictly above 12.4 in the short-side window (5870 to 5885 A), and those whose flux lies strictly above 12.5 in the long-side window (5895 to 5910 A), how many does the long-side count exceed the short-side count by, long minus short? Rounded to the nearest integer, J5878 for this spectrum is -1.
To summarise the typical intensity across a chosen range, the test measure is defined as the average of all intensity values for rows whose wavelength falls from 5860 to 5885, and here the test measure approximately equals 12.4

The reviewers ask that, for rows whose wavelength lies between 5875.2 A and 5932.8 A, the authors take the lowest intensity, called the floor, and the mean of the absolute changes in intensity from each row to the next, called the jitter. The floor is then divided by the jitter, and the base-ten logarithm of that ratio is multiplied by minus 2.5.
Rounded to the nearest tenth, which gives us -2.6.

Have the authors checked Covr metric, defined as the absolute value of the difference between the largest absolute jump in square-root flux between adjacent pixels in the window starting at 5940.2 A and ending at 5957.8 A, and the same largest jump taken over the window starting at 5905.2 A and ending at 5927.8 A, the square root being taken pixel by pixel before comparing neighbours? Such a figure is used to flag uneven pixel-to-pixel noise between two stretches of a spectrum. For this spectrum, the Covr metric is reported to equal 0.014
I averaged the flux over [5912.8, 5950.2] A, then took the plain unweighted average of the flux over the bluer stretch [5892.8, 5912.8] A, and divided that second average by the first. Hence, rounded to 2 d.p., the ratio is 0.92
